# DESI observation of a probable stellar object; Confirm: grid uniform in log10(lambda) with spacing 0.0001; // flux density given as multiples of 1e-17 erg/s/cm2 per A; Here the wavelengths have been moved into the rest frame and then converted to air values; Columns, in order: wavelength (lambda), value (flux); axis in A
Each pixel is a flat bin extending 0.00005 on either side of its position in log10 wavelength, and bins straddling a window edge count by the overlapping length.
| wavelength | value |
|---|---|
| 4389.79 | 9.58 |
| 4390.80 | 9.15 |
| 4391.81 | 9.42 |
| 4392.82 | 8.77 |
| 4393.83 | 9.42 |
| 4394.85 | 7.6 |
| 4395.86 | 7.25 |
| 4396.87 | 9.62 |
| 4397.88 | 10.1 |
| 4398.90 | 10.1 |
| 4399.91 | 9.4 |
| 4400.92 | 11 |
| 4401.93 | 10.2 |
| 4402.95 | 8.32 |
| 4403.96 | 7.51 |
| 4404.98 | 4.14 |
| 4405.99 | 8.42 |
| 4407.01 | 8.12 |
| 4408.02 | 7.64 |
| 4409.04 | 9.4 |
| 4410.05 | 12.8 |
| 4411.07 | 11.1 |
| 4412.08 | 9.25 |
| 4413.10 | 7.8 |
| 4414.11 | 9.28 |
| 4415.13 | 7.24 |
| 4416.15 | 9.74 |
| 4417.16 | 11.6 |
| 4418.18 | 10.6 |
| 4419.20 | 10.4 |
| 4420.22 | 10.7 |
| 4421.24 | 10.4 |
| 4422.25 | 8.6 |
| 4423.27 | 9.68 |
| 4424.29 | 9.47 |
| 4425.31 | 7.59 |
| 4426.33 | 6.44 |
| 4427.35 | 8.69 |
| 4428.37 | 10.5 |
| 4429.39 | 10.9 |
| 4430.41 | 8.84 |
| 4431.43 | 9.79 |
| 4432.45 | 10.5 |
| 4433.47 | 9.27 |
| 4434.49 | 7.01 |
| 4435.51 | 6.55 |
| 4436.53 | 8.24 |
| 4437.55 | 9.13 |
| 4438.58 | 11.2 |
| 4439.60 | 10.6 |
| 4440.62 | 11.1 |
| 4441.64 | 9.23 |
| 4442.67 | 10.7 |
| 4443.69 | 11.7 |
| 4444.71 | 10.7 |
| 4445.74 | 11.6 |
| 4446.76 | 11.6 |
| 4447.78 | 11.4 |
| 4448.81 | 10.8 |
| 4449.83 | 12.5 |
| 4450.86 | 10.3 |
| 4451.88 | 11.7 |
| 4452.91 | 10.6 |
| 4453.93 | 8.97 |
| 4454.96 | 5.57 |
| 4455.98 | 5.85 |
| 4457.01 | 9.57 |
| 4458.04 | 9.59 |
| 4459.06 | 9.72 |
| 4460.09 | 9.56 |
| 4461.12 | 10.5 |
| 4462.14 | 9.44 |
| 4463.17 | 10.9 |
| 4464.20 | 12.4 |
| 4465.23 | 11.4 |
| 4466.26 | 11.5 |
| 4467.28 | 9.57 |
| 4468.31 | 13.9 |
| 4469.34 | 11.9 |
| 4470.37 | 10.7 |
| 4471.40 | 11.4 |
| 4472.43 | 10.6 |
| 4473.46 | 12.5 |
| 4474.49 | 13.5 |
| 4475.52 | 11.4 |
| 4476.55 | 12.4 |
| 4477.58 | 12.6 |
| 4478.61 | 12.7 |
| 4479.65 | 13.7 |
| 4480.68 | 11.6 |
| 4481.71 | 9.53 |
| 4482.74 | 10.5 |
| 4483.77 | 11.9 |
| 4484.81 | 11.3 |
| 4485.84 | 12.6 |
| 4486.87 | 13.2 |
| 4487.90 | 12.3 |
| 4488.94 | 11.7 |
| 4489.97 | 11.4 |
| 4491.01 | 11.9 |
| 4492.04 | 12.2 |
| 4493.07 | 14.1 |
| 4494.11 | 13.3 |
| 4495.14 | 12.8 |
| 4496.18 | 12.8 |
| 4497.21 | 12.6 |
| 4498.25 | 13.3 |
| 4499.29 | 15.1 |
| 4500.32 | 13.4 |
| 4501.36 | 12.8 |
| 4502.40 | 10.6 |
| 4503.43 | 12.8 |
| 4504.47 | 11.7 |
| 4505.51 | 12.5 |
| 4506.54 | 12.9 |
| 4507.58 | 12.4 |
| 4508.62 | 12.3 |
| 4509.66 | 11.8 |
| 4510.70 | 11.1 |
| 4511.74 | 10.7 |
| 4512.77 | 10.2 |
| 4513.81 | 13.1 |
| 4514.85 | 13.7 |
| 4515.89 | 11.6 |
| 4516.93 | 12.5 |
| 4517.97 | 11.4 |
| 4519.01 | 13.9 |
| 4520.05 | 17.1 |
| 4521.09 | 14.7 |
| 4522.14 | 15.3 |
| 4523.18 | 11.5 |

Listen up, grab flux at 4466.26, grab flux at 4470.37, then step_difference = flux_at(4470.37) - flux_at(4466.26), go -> -0.8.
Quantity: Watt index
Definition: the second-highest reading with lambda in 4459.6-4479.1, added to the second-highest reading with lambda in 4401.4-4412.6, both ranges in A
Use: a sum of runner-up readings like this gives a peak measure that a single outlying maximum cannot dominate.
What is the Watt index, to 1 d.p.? 24.6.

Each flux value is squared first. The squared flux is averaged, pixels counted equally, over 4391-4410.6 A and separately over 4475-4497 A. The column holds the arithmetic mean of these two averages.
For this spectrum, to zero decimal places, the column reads 116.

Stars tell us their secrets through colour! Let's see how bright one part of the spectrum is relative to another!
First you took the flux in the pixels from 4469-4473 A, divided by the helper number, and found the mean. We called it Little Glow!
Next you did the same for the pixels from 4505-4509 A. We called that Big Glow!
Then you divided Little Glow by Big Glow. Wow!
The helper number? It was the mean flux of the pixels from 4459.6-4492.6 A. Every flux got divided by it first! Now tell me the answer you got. 0.89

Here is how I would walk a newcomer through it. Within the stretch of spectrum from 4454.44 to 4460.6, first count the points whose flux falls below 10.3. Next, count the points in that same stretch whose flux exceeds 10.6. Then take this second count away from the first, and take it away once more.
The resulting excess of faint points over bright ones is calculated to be 6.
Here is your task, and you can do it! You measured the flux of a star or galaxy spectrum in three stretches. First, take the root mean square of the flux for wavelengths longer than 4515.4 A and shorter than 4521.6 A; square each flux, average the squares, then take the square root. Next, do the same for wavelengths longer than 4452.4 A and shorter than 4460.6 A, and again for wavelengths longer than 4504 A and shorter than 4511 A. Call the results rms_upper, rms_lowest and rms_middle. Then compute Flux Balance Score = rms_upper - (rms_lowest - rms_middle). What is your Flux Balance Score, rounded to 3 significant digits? 16.9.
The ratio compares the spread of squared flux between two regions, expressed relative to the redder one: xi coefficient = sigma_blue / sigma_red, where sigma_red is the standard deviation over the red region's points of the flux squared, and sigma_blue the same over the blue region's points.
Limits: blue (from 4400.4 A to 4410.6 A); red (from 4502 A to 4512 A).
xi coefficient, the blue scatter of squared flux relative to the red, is 2.0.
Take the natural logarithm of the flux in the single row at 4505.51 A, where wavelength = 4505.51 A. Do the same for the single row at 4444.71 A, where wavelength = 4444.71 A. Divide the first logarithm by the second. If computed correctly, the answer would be 1.07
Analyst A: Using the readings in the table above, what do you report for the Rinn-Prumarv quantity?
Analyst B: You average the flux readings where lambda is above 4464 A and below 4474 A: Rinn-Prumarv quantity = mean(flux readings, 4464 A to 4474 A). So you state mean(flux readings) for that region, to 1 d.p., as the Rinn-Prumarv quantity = 11.6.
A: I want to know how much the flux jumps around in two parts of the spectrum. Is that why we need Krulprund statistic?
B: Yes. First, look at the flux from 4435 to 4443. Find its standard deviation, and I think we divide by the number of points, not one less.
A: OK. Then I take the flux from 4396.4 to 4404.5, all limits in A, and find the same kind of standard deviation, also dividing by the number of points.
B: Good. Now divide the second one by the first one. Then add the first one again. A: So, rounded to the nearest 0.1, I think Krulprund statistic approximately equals 2.2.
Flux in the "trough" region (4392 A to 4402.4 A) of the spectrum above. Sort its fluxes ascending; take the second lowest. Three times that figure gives 22.8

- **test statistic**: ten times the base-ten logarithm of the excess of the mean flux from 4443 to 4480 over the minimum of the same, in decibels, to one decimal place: 7.3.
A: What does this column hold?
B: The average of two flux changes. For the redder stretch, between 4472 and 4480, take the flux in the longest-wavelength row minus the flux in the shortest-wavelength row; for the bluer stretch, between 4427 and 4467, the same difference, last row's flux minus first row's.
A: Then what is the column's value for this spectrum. 3.0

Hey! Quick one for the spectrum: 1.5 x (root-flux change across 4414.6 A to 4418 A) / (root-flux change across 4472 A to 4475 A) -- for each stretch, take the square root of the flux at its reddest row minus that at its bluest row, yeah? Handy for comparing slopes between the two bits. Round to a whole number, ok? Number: 3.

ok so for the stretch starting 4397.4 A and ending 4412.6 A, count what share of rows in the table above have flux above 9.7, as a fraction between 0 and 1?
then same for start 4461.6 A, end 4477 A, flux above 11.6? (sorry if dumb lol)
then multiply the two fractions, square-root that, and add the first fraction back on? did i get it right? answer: 0.80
